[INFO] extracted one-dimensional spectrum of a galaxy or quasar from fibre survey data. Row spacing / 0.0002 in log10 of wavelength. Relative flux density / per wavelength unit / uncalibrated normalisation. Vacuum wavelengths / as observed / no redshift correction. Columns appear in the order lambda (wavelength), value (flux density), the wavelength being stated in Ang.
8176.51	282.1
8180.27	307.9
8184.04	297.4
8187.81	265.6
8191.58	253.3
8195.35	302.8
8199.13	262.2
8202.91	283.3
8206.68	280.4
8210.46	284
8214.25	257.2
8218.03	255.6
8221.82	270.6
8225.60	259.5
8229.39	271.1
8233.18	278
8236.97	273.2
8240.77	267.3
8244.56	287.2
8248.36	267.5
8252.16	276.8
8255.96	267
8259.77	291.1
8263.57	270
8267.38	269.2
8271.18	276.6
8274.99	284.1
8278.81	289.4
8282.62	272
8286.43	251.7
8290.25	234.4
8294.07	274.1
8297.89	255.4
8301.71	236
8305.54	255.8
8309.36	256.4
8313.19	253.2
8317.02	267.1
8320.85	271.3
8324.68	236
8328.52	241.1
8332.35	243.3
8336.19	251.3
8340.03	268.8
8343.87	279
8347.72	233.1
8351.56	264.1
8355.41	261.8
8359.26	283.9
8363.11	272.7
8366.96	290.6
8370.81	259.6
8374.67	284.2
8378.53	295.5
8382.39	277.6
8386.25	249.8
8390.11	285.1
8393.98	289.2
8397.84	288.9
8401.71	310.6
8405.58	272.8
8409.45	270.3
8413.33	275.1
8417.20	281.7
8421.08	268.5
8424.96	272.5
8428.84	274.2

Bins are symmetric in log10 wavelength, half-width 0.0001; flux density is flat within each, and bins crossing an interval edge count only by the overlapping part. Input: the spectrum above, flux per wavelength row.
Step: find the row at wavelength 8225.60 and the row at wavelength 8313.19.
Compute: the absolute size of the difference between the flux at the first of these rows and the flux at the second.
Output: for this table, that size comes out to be 6.3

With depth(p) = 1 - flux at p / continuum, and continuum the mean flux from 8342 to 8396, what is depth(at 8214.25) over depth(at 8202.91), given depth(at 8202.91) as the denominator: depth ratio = -1.6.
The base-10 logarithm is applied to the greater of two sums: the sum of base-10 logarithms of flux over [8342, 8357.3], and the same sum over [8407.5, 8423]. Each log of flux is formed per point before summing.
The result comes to 0.9890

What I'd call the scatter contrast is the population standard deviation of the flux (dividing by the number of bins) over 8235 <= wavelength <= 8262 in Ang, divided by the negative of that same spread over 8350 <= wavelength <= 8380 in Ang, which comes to -0.71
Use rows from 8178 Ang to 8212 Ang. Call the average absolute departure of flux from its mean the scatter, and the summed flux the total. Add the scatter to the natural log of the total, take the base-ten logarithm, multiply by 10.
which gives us 13.5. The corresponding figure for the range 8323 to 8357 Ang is 13.3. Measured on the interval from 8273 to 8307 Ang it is 13.8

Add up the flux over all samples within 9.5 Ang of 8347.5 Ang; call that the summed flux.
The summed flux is 1307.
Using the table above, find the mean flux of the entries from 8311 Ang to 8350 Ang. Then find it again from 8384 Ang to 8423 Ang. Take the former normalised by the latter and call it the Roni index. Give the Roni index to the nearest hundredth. 0.91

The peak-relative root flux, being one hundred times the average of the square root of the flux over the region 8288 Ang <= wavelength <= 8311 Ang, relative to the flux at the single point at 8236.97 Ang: 5.81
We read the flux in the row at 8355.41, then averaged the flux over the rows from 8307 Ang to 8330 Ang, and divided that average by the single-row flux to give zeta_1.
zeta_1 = 0.97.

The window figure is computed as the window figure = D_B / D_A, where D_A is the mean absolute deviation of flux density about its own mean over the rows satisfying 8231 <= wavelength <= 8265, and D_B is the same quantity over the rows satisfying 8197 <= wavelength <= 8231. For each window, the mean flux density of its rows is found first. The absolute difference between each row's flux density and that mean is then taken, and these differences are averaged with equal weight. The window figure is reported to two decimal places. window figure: 1.35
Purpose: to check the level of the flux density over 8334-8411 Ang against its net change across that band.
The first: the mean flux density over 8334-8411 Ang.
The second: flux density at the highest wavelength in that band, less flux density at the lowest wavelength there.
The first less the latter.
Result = 255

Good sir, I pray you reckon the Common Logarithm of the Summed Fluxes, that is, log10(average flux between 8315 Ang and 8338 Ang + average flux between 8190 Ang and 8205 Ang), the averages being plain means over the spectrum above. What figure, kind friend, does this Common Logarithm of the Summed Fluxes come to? 2.72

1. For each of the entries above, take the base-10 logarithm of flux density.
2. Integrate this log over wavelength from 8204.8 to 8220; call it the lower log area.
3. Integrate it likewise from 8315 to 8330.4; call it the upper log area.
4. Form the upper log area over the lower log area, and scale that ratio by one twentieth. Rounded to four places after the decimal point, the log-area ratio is 0.0501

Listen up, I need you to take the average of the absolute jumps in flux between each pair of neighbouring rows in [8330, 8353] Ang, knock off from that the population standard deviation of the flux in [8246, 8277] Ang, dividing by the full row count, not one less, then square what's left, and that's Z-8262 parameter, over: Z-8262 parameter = 208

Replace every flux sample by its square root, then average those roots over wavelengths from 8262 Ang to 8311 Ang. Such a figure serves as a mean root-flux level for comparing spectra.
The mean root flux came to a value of 16.2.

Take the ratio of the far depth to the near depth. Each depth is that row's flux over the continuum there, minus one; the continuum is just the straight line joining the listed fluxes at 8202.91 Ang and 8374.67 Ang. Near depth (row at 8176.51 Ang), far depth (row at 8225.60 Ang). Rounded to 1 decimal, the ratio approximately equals 22.5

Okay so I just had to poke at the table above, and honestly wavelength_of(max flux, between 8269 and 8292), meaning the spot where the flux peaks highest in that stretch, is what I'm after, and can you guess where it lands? 8278.81 Ang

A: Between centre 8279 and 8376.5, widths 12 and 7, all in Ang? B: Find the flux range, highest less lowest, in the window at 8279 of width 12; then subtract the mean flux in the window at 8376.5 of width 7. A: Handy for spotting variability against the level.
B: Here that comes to -272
